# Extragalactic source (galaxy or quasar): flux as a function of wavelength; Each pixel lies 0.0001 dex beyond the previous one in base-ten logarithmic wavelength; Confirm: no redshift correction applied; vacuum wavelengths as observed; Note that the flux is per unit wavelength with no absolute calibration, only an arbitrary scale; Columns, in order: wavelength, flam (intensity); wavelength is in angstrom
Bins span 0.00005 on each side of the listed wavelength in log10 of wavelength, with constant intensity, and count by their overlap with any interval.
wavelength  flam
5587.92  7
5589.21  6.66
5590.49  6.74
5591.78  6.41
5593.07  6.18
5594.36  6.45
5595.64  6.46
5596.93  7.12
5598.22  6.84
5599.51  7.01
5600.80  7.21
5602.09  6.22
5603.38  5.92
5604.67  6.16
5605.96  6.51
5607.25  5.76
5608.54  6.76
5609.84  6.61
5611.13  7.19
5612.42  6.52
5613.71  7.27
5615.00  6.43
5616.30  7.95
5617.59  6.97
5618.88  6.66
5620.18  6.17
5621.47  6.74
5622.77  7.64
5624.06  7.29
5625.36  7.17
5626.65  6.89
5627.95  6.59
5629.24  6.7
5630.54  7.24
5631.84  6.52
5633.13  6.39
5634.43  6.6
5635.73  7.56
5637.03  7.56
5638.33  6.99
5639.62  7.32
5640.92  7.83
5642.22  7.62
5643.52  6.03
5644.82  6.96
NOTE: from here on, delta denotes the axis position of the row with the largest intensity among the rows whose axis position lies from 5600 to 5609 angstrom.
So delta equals 5600.80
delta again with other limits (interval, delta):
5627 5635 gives 5630.54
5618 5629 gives 5622.77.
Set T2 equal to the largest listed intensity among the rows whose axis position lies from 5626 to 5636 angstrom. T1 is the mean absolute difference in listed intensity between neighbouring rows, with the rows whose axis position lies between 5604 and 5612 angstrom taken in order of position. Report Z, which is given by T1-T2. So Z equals -7.0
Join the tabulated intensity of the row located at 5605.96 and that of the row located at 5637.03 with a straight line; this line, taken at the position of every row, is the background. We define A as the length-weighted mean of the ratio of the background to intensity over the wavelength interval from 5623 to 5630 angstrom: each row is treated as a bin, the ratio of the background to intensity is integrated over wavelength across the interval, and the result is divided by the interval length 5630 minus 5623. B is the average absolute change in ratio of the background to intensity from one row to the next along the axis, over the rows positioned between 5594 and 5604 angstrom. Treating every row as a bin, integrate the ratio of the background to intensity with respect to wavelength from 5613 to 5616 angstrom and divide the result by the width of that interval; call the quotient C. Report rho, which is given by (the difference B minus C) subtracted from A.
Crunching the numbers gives 1.96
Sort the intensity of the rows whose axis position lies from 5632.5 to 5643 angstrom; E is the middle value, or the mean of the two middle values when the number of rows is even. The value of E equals 7.4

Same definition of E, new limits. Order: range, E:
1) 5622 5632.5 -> 7.0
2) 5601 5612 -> 6.4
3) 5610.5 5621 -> 6.8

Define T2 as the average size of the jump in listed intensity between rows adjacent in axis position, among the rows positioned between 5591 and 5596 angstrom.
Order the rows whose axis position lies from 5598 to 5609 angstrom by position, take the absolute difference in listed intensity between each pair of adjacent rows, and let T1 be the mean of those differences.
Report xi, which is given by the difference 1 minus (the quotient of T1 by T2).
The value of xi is -1.9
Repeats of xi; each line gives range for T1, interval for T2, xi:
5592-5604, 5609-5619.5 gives 0.6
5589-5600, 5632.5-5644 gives 0.5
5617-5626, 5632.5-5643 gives -0.1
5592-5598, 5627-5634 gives 0.2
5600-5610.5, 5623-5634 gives -0.7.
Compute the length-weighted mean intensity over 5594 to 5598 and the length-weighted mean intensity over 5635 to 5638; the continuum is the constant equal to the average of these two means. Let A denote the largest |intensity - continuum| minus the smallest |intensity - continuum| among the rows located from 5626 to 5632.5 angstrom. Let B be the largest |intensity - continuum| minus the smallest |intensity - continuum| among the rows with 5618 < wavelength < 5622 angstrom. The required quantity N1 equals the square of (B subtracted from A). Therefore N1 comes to 0.02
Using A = 0.42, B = 0.6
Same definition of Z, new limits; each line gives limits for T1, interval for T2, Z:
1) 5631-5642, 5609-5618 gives -7.6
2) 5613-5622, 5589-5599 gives -6.3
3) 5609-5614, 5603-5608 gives -5.8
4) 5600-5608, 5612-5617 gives -7.4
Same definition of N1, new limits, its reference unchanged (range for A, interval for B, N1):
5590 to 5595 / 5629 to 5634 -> 0.00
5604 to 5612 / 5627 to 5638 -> 0.46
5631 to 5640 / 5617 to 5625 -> 0.04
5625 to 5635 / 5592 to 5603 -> 0.07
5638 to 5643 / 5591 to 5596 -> 0.13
